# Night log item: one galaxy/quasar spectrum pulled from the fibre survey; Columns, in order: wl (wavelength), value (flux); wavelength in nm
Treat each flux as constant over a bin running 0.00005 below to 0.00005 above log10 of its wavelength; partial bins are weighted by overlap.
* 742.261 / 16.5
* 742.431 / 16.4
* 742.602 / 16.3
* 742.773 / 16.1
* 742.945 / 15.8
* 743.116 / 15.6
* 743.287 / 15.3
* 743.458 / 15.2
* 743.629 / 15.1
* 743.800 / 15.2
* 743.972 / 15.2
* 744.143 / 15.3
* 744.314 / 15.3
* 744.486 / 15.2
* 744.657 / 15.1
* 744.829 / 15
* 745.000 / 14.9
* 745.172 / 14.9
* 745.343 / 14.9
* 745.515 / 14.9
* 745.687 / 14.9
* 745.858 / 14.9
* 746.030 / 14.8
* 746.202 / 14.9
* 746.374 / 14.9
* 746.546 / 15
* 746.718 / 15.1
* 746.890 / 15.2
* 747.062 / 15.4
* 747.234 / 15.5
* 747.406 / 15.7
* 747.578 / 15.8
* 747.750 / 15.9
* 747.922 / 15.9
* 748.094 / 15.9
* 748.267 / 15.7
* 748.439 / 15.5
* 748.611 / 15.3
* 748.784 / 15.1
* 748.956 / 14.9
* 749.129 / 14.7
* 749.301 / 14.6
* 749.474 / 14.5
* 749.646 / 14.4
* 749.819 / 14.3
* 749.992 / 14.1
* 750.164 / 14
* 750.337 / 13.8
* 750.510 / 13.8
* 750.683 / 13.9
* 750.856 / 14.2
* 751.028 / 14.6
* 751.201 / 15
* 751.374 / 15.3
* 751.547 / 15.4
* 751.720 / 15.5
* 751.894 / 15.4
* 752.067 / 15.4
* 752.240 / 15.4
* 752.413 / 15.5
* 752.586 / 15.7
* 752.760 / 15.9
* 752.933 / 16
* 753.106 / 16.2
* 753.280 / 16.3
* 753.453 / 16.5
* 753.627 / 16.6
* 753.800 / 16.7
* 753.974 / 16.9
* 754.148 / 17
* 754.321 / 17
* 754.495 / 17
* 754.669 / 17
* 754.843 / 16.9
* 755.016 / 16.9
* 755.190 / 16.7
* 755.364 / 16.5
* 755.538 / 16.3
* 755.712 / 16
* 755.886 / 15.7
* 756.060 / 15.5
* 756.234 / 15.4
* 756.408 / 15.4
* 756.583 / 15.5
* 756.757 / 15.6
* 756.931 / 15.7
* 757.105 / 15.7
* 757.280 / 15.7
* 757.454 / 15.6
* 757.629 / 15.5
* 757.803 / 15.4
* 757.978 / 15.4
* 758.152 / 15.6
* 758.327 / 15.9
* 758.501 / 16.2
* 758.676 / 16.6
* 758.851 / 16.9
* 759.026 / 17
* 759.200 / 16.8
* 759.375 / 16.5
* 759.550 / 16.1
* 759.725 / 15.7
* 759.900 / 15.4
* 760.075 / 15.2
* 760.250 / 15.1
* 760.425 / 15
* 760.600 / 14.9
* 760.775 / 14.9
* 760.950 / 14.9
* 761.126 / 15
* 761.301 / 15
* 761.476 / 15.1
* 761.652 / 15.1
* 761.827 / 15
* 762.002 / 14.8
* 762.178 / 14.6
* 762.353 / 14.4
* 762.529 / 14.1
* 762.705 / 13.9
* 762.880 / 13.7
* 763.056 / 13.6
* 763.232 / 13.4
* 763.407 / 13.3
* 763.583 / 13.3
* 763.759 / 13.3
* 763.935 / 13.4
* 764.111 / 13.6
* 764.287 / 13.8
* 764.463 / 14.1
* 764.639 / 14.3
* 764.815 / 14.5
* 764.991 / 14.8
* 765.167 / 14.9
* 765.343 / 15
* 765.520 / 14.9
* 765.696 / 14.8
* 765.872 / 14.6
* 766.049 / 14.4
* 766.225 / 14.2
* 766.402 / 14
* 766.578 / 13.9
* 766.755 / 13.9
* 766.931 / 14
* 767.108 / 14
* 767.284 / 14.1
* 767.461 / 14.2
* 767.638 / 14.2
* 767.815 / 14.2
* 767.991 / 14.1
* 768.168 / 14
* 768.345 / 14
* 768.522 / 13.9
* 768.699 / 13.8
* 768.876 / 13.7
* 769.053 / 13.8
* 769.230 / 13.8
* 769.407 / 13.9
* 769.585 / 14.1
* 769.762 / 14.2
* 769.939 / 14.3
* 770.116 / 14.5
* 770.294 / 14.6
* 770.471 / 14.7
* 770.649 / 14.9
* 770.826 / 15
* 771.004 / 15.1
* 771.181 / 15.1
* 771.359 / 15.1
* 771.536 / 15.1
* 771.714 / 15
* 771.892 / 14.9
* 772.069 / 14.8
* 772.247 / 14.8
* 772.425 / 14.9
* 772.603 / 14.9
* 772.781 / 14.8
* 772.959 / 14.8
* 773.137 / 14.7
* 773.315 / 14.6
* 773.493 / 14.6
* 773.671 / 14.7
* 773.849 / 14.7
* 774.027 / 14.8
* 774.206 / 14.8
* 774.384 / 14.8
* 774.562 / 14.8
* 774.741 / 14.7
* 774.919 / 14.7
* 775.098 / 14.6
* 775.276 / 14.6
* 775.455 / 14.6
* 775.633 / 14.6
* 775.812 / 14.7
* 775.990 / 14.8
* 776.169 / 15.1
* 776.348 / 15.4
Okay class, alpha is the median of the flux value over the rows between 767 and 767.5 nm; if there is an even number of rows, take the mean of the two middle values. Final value 14.1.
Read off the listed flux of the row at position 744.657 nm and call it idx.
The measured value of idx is 15.1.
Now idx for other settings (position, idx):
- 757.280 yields 15.7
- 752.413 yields 15.5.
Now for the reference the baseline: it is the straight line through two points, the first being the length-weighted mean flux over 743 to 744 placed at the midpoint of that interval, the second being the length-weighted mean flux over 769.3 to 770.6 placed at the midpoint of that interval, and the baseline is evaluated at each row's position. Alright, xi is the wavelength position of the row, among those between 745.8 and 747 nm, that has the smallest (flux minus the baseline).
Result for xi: 746.030 nm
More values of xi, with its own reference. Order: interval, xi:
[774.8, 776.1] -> 775.098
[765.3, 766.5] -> 766.402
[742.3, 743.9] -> 743.629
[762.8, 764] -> 763.407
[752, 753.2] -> 752.067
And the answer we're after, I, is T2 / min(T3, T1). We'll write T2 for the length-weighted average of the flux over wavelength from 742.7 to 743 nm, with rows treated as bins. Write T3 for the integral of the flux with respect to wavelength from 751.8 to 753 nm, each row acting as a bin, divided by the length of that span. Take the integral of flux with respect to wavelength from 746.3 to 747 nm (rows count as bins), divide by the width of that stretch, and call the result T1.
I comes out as 1.06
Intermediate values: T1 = 15.1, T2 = 15.9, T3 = 15.6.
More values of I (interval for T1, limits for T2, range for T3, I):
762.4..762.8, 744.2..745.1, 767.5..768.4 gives 1.08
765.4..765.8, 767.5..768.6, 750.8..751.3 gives 0.96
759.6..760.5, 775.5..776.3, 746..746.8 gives 0.99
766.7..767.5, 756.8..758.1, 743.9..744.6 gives 1.11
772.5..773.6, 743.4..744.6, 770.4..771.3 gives 1.03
